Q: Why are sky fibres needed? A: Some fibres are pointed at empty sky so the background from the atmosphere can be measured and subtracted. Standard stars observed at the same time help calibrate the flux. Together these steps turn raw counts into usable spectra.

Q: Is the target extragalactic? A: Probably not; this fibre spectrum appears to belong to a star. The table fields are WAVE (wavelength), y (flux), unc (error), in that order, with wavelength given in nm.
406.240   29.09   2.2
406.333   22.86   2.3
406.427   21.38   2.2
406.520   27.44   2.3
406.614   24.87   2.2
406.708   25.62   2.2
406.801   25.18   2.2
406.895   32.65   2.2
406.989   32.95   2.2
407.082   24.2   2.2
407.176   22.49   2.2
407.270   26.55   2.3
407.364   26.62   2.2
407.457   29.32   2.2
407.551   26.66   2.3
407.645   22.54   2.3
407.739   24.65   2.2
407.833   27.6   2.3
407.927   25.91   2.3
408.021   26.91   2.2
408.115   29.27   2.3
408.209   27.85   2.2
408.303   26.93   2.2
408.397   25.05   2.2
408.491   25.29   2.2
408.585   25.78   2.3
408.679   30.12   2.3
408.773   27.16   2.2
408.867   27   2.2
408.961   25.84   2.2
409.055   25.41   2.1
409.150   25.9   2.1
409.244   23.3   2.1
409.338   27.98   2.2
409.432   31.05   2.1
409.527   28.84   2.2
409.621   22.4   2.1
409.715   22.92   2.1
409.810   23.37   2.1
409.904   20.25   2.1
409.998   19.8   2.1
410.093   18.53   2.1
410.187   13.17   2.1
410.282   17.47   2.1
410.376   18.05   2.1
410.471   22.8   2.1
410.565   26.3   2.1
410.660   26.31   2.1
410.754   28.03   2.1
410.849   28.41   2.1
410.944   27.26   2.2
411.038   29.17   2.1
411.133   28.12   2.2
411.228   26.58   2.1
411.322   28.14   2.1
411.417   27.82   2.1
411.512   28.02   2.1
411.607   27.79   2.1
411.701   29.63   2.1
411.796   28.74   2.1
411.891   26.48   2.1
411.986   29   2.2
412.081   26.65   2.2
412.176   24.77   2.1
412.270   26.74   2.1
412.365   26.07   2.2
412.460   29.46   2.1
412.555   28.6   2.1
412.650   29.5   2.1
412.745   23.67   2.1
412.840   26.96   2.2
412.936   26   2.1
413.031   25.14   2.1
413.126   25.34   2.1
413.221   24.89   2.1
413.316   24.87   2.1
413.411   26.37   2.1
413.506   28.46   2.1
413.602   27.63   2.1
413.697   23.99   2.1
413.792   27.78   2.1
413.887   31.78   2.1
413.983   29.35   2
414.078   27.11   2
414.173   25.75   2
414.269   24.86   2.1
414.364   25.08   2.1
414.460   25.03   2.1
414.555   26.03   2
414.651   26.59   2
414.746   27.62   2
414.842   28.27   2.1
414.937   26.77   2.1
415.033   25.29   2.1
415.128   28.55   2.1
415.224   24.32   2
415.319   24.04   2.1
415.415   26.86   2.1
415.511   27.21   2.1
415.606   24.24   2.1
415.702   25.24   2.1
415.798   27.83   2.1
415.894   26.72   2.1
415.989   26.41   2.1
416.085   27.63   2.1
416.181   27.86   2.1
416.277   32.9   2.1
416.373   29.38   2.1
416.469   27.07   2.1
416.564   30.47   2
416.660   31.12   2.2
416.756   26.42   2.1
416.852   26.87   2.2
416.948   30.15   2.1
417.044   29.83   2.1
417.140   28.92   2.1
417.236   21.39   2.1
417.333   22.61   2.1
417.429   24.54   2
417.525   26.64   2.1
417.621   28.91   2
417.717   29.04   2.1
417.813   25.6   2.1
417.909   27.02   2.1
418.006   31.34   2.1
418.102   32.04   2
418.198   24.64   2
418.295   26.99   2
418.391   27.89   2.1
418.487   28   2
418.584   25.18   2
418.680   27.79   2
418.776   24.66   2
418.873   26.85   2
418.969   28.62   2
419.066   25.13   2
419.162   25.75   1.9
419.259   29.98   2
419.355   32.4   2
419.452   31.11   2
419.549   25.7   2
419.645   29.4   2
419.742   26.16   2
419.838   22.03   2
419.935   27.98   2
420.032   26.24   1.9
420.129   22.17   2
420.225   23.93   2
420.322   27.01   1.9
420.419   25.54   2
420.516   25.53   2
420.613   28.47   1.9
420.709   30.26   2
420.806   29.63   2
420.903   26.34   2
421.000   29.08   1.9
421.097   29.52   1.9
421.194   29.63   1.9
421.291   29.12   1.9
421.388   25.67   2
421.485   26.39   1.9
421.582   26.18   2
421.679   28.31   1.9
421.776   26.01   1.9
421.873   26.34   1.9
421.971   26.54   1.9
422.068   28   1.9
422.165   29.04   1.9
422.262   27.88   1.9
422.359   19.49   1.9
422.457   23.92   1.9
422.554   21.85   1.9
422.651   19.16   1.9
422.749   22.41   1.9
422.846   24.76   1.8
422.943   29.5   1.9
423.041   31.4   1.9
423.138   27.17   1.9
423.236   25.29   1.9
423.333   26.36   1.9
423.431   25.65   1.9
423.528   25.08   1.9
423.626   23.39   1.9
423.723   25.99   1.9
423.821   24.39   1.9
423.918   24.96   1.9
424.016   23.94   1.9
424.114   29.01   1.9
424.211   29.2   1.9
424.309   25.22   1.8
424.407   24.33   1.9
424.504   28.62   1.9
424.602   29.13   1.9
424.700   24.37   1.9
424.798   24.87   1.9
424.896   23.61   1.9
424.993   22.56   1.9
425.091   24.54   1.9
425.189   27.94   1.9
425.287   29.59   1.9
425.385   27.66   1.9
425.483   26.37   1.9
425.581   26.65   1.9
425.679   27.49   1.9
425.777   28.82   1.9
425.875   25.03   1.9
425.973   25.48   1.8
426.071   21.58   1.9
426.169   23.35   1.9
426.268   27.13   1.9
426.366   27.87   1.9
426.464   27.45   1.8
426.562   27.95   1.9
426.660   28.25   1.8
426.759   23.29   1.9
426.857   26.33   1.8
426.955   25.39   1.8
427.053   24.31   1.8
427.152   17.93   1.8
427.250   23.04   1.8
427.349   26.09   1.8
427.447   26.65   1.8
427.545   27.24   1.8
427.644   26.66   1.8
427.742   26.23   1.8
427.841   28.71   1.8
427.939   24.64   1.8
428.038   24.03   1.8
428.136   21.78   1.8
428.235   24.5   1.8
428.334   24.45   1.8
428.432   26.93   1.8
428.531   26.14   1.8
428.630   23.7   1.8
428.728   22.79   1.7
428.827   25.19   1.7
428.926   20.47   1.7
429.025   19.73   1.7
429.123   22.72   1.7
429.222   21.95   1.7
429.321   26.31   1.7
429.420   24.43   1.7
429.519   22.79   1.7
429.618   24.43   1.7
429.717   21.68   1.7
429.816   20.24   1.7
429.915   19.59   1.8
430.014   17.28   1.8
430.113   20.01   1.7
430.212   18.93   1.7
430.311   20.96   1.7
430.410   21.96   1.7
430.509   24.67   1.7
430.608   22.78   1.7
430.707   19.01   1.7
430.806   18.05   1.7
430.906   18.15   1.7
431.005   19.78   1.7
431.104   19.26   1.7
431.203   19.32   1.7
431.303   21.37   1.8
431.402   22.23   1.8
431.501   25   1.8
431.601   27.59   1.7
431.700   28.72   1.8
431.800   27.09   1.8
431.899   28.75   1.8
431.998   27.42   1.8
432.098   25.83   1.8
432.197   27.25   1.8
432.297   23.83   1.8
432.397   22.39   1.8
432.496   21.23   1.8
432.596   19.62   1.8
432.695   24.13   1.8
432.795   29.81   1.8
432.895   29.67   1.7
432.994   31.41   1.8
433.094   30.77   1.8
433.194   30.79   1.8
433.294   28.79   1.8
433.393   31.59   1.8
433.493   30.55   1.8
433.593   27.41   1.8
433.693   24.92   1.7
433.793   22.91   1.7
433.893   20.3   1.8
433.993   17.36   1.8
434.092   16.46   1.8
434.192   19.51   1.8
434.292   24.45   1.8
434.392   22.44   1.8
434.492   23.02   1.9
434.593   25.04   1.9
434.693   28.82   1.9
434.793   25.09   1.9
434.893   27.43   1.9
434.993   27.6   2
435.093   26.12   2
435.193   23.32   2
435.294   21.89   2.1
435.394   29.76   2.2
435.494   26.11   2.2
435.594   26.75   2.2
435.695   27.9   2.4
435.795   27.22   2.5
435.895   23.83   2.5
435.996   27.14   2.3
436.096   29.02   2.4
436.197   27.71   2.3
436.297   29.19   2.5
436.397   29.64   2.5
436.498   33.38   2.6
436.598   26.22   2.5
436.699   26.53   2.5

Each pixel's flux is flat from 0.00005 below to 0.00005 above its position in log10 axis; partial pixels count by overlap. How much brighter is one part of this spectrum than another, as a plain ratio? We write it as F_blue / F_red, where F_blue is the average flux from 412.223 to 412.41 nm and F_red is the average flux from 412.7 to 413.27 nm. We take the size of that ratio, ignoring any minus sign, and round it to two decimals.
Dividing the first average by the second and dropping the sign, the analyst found 1.04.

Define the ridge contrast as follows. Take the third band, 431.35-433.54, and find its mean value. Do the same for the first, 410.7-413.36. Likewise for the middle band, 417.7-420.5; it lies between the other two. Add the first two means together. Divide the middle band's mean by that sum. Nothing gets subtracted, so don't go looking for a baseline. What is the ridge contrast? 0.50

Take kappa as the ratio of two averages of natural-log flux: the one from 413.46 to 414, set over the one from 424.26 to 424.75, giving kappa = 1.02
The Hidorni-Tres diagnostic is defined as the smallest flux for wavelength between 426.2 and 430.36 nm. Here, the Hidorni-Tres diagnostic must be 17.28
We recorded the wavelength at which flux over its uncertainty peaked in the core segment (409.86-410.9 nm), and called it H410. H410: 410.849 nm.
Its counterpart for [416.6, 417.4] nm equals 416.948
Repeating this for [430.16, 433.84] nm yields 433.393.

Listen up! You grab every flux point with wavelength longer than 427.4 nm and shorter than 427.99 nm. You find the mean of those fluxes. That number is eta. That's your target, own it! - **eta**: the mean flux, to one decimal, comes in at 26.7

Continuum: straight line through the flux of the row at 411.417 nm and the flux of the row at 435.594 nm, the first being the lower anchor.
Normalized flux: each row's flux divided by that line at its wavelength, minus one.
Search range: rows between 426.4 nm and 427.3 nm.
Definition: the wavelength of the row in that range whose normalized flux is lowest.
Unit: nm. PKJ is 427.152 nm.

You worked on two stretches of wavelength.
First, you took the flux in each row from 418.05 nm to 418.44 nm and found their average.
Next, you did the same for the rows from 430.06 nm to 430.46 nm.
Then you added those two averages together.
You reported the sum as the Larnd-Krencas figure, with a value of 48.4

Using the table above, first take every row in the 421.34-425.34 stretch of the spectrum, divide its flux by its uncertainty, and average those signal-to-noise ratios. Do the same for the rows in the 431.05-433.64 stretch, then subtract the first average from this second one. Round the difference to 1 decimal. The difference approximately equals 1.1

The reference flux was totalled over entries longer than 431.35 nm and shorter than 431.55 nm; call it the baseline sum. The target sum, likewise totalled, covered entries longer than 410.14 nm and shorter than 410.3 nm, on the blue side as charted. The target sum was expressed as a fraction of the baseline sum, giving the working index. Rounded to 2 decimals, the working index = 0.65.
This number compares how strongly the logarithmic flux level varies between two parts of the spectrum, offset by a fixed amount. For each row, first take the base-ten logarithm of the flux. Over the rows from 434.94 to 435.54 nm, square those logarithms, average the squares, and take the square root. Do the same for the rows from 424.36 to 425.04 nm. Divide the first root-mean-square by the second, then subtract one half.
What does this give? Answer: 0.51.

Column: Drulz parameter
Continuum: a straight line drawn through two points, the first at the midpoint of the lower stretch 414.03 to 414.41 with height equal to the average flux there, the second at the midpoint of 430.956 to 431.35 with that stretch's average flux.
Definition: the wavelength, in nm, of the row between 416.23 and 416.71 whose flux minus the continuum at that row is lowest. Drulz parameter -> 416.469 nm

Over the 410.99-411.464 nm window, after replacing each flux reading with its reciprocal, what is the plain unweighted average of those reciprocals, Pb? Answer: 0.0358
